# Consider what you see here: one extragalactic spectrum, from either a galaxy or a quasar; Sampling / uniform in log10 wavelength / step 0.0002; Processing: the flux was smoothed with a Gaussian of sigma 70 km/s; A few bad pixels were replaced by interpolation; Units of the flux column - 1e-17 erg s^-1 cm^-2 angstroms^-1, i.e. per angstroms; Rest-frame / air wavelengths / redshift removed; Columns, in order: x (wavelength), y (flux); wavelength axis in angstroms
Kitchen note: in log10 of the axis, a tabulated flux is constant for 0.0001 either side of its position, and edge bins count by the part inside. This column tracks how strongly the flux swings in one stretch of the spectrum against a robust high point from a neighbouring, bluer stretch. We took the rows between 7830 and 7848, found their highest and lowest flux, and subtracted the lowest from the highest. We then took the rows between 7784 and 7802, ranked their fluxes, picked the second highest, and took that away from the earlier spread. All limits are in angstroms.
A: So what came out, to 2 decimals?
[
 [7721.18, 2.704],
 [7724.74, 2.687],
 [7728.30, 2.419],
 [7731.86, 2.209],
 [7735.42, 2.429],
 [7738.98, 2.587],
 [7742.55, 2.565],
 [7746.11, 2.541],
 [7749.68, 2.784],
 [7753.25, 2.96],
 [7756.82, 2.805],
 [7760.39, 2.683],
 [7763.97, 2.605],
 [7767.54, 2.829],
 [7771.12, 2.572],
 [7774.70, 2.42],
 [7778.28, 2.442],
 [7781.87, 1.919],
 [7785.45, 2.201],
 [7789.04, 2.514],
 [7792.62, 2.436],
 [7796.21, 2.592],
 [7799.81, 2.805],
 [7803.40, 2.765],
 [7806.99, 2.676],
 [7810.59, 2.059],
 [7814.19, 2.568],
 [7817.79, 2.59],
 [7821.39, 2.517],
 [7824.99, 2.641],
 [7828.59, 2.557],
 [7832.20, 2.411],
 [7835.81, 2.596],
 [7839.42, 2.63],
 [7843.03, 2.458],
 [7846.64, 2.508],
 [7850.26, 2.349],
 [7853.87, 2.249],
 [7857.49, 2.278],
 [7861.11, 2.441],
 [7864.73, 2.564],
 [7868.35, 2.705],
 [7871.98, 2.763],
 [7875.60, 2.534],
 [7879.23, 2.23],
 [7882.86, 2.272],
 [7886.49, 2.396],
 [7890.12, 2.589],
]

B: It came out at -2.37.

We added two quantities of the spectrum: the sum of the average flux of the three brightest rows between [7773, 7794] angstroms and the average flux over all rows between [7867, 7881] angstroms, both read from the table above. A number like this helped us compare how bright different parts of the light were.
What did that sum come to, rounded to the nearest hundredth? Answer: 5.02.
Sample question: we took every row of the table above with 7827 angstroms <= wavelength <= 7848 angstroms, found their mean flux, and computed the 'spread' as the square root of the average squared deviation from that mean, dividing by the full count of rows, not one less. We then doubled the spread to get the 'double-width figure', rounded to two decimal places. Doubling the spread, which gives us 0.15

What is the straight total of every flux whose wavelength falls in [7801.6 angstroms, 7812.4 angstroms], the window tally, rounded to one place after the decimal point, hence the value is 7.5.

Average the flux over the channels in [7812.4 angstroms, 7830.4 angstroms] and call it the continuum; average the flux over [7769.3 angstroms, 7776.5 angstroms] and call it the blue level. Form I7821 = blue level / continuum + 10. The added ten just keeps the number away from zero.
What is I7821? 11.0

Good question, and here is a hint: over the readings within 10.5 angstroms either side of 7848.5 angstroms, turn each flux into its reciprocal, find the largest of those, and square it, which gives 0.20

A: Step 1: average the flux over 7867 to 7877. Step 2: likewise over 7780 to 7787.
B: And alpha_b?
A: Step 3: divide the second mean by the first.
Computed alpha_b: 0.77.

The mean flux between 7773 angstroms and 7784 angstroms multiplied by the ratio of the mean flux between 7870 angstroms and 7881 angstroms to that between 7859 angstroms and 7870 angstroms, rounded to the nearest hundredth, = 2.21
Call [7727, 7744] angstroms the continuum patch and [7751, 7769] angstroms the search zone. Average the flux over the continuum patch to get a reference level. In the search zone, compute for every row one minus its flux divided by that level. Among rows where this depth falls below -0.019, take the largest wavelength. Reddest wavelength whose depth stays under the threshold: 7767.54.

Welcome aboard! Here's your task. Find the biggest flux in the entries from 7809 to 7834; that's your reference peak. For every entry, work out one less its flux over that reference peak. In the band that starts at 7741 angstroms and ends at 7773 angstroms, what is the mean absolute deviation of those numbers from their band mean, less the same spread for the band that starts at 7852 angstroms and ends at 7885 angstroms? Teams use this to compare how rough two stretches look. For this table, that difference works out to -0.018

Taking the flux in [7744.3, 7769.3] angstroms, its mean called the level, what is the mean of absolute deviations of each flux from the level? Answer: 0.12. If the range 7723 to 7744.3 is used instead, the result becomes 0.13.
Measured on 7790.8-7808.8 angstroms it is 0.11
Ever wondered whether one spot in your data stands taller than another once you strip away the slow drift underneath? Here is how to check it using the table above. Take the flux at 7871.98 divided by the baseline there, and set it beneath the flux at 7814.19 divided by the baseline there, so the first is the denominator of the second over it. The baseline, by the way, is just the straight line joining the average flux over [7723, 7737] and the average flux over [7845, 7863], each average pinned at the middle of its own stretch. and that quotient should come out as 0.92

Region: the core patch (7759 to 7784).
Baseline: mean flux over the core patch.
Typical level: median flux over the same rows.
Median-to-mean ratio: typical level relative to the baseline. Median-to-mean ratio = 1.03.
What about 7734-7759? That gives 0.97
